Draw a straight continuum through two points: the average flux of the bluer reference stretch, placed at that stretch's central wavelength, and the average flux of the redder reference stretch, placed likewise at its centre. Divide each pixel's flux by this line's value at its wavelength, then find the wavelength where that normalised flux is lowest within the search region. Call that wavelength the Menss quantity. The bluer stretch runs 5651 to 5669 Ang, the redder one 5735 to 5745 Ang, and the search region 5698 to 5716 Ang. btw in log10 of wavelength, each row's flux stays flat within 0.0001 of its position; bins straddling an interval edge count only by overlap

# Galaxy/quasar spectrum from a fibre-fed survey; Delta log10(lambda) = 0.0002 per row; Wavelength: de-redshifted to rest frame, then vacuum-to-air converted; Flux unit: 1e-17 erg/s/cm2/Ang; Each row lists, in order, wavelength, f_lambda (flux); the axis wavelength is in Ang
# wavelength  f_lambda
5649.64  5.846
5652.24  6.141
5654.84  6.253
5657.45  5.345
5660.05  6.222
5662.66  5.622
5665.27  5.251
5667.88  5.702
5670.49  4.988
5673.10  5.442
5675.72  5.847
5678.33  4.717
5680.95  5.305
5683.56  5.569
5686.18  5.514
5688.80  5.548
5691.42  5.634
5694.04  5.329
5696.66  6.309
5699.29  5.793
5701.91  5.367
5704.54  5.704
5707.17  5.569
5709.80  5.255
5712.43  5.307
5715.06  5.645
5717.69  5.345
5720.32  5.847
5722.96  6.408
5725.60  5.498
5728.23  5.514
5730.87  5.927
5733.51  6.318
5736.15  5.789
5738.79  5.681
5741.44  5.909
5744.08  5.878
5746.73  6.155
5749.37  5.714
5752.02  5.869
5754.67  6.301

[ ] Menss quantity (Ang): 5709.80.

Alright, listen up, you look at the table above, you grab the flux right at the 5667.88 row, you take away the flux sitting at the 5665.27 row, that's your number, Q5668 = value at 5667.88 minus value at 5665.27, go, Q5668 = 0.5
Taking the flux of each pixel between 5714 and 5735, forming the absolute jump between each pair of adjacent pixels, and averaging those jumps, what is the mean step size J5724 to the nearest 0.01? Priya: 0.44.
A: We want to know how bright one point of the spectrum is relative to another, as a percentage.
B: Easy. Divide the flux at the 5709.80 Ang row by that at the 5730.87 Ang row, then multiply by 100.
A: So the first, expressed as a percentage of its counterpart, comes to 89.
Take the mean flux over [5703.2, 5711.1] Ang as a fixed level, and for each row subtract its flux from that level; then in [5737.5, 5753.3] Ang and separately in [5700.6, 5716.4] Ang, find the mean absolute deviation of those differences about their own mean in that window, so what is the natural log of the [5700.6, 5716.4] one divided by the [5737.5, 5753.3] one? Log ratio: 0.37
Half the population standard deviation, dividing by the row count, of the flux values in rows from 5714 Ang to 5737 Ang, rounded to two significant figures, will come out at 0.17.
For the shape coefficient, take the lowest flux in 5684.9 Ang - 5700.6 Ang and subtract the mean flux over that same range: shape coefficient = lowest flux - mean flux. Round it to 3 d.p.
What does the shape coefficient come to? -0.359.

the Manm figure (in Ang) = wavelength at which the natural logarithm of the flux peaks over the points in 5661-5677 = 5675.72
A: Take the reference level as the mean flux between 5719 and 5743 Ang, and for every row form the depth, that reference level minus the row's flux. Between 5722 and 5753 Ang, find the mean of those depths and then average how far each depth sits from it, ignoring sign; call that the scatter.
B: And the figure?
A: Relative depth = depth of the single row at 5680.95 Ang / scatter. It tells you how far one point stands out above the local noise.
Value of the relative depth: 2.7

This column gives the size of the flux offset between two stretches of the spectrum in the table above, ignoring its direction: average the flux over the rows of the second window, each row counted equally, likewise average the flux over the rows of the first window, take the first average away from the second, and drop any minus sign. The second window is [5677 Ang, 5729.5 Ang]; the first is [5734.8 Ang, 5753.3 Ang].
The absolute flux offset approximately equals 0.298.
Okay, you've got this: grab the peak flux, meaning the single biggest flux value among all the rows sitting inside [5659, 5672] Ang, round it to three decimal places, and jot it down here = 6.222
